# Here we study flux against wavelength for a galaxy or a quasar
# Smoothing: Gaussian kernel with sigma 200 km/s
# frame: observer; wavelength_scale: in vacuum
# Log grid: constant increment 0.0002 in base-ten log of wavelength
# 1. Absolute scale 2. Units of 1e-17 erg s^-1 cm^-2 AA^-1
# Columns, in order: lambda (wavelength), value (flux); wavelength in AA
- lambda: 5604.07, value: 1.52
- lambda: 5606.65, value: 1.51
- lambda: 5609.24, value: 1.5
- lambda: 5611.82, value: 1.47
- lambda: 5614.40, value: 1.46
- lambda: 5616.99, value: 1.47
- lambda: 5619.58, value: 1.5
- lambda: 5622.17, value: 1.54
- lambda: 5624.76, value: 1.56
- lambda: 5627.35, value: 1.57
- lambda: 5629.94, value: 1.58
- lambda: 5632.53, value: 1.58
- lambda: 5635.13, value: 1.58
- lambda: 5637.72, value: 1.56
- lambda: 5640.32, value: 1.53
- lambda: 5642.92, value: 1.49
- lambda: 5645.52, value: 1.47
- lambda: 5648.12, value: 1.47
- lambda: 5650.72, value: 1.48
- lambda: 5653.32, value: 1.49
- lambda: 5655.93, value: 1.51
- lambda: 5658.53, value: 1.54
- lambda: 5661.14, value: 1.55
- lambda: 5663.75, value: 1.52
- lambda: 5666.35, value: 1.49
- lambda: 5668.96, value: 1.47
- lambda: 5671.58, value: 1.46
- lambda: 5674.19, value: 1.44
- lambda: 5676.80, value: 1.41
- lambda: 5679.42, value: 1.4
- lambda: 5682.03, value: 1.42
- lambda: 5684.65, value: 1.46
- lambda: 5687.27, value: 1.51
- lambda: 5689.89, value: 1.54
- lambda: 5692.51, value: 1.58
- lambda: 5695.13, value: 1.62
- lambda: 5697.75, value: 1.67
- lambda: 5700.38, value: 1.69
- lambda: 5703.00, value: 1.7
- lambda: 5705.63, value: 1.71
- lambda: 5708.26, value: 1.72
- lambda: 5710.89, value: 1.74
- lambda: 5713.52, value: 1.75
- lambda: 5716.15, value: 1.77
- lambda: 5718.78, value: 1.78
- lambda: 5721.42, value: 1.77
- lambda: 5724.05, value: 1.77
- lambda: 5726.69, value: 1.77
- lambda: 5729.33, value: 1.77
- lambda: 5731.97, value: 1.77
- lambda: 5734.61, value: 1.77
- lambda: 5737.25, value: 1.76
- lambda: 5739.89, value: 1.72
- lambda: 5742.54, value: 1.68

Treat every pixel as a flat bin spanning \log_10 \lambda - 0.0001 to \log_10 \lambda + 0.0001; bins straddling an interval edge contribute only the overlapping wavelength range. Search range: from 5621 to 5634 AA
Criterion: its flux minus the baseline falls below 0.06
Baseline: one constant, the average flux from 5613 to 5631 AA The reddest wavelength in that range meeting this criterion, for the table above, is 5632.53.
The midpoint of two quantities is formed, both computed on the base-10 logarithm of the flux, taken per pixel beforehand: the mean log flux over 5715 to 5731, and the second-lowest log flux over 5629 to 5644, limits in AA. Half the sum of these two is 0.217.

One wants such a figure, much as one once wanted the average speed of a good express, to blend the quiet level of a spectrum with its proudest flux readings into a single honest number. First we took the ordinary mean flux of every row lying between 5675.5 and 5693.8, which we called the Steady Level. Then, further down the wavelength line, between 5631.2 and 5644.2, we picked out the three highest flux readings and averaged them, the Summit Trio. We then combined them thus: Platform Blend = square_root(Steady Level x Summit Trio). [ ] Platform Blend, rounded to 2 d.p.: 1.52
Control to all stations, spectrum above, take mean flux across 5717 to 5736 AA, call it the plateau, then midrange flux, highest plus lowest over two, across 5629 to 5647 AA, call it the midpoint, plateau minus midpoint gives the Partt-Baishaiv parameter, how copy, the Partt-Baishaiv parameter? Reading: 0.25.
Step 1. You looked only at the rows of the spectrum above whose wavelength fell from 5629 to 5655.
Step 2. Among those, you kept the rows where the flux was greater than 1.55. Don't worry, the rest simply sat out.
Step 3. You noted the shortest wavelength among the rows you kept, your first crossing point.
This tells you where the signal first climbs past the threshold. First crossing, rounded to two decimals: 5629.94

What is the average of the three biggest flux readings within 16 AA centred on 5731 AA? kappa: 1.77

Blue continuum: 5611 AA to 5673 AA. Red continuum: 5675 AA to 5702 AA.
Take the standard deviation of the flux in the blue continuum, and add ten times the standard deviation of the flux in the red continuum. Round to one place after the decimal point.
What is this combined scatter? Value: 1.1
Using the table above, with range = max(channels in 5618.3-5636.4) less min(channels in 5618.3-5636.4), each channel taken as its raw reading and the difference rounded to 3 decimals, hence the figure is 0.080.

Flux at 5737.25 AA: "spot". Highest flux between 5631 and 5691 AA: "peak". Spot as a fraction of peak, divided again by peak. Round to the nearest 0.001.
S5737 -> 0.705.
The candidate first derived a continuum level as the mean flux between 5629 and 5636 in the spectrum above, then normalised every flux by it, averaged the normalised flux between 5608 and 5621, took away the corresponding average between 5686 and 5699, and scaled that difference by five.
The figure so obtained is -0.3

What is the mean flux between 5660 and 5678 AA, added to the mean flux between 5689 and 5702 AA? 3.10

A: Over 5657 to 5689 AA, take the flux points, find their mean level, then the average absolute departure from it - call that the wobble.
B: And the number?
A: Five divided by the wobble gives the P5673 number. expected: 121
